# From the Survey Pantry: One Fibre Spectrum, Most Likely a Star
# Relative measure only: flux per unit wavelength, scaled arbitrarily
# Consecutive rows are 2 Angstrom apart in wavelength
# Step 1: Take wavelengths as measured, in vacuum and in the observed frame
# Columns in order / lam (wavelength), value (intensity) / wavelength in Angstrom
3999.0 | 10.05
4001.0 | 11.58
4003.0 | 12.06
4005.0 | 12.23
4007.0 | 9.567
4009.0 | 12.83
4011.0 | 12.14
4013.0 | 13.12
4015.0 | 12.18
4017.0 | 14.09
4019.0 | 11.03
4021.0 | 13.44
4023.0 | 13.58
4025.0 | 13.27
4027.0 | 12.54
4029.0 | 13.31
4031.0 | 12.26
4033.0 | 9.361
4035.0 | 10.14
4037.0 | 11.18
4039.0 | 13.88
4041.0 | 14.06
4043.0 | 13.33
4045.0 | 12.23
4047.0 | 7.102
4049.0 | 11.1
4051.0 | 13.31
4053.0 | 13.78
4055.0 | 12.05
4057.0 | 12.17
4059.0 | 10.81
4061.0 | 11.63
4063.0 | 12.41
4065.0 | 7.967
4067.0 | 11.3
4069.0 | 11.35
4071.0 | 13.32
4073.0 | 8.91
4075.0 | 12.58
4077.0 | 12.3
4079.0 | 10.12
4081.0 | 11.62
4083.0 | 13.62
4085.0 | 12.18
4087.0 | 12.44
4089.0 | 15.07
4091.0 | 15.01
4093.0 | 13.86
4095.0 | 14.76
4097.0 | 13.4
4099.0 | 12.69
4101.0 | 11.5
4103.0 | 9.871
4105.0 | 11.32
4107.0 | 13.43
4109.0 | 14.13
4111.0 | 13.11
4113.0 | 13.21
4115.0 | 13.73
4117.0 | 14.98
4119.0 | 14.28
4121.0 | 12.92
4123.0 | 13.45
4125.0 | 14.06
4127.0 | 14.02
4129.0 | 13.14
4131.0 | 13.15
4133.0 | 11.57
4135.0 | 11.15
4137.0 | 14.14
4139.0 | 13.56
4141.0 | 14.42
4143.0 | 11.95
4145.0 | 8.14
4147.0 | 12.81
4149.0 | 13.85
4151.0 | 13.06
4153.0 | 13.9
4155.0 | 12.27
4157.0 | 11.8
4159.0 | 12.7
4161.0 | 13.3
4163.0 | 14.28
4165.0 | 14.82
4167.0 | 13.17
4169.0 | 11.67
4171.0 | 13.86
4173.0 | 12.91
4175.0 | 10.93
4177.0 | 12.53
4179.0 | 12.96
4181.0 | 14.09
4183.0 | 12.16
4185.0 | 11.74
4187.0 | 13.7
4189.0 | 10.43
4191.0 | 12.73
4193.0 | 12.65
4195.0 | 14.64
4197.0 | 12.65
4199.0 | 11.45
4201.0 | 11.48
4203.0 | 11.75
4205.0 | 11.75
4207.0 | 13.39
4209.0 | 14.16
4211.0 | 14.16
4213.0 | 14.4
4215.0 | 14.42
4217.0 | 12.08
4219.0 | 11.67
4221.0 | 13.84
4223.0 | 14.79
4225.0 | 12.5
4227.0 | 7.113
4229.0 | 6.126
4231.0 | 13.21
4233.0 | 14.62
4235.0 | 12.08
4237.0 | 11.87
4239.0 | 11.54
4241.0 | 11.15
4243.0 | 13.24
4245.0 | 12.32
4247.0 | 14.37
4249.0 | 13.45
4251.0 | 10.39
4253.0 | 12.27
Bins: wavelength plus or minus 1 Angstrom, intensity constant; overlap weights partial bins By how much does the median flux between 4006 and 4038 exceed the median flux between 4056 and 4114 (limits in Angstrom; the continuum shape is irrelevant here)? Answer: 0.0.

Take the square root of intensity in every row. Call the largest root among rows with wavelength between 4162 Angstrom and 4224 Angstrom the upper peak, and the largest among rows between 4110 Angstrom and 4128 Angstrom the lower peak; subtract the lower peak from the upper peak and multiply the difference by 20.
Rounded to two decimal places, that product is -0.41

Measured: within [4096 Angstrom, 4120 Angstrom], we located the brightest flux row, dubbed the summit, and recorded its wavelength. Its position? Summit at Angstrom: 4117.0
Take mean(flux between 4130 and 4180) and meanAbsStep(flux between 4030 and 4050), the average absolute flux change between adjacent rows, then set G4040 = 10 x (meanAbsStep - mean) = -107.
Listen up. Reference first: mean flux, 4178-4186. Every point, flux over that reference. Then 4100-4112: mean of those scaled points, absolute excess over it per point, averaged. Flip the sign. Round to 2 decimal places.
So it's -0.10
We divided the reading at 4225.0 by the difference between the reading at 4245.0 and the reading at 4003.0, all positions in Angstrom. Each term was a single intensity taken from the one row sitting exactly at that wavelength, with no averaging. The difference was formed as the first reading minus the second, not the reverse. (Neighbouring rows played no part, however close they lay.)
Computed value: 48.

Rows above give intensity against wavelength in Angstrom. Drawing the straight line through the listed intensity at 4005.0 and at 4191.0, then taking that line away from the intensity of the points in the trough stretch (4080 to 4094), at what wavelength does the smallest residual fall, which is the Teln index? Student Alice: 4081.0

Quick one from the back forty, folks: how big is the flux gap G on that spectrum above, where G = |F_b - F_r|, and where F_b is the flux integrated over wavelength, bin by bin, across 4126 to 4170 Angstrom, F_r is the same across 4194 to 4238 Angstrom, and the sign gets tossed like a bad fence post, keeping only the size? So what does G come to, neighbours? 17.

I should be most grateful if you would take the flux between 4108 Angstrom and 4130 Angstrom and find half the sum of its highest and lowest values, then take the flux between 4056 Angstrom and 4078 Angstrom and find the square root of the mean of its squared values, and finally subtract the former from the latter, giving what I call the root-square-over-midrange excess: -2.5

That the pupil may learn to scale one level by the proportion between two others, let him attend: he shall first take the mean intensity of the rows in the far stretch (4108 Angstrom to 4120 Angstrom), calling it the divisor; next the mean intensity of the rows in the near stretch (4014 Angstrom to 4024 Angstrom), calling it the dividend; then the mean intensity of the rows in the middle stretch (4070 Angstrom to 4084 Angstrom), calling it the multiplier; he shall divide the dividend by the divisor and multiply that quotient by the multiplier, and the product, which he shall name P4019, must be 10.9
